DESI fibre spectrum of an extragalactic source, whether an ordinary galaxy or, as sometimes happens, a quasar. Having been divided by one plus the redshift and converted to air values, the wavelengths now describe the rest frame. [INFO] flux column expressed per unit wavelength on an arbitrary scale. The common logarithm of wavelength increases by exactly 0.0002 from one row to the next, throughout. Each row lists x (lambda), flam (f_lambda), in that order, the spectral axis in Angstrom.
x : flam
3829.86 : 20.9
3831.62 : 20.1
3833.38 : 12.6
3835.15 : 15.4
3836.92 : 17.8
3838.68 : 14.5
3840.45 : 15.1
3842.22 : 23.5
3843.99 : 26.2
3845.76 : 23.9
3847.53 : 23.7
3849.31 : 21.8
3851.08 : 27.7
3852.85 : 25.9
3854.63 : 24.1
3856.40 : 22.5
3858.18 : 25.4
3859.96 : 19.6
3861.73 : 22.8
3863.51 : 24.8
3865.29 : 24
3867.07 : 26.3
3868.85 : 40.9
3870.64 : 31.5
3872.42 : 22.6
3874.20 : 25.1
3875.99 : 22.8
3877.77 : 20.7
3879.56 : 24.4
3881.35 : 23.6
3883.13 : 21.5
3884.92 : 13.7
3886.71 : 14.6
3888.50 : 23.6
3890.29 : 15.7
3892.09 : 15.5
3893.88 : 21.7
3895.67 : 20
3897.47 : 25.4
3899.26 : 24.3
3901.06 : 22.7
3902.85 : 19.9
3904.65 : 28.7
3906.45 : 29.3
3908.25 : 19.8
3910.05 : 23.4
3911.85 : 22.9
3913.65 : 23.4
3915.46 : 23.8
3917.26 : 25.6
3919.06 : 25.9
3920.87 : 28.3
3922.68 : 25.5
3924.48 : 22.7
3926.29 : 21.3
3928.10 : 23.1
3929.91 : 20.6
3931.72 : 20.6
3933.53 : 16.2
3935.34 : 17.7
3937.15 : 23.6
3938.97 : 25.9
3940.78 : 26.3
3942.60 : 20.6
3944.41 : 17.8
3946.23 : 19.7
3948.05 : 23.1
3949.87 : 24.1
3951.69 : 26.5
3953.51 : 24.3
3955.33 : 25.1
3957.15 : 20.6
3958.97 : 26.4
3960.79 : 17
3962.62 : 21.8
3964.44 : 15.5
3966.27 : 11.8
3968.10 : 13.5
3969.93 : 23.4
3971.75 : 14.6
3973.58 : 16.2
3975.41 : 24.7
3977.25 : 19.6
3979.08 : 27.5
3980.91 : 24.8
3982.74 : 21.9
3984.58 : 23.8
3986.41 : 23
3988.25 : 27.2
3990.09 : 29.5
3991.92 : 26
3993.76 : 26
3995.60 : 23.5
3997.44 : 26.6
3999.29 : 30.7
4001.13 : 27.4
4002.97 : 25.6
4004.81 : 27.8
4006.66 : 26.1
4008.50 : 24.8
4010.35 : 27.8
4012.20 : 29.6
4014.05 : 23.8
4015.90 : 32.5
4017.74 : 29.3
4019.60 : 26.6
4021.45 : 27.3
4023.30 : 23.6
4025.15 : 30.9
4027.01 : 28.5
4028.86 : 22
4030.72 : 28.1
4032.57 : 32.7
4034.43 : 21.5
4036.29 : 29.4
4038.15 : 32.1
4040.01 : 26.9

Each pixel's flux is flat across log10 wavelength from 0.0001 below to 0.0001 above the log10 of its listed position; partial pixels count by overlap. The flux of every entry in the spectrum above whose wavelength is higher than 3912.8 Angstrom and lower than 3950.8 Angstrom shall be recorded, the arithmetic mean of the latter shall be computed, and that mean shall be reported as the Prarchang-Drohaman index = 22.7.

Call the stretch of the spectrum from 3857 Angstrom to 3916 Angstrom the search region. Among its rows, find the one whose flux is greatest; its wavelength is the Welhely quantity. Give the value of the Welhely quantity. 3868.85 Angstrom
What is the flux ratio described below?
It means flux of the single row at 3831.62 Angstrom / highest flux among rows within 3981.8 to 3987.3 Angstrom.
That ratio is 0.84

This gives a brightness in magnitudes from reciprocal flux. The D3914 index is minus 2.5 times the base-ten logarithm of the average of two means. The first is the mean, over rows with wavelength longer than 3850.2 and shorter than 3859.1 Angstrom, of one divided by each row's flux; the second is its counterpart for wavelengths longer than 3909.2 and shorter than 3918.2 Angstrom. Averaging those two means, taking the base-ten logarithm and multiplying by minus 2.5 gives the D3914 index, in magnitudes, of 3.5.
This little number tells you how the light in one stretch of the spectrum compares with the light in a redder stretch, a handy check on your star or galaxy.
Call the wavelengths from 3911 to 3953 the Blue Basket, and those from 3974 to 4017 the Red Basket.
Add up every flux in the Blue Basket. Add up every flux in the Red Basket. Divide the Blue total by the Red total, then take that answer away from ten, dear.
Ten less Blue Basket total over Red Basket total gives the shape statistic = 9.12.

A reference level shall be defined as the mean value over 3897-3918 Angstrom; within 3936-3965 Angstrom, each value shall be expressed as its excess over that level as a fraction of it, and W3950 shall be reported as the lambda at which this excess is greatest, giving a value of 3951.69 Angstrom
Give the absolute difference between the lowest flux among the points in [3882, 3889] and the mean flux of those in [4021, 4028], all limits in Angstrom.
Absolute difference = 14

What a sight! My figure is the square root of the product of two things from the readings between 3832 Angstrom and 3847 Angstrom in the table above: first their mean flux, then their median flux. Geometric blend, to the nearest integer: 18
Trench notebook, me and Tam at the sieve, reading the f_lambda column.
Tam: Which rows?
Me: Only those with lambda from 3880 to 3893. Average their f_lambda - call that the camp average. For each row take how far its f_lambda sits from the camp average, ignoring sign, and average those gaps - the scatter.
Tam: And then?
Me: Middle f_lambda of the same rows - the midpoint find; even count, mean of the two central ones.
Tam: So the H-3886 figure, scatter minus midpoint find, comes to -11.8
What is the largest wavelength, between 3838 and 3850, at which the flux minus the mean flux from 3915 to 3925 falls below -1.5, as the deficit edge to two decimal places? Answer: 3849.31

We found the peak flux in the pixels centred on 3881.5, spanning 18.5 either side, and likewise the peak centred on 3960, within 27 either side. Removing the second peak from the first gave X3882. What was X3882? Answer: 13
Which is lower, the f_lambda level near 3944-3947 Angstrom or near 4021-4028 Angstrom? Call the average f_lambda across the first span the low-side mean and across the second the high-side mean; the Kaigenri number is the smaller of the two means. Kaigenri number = 18.8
